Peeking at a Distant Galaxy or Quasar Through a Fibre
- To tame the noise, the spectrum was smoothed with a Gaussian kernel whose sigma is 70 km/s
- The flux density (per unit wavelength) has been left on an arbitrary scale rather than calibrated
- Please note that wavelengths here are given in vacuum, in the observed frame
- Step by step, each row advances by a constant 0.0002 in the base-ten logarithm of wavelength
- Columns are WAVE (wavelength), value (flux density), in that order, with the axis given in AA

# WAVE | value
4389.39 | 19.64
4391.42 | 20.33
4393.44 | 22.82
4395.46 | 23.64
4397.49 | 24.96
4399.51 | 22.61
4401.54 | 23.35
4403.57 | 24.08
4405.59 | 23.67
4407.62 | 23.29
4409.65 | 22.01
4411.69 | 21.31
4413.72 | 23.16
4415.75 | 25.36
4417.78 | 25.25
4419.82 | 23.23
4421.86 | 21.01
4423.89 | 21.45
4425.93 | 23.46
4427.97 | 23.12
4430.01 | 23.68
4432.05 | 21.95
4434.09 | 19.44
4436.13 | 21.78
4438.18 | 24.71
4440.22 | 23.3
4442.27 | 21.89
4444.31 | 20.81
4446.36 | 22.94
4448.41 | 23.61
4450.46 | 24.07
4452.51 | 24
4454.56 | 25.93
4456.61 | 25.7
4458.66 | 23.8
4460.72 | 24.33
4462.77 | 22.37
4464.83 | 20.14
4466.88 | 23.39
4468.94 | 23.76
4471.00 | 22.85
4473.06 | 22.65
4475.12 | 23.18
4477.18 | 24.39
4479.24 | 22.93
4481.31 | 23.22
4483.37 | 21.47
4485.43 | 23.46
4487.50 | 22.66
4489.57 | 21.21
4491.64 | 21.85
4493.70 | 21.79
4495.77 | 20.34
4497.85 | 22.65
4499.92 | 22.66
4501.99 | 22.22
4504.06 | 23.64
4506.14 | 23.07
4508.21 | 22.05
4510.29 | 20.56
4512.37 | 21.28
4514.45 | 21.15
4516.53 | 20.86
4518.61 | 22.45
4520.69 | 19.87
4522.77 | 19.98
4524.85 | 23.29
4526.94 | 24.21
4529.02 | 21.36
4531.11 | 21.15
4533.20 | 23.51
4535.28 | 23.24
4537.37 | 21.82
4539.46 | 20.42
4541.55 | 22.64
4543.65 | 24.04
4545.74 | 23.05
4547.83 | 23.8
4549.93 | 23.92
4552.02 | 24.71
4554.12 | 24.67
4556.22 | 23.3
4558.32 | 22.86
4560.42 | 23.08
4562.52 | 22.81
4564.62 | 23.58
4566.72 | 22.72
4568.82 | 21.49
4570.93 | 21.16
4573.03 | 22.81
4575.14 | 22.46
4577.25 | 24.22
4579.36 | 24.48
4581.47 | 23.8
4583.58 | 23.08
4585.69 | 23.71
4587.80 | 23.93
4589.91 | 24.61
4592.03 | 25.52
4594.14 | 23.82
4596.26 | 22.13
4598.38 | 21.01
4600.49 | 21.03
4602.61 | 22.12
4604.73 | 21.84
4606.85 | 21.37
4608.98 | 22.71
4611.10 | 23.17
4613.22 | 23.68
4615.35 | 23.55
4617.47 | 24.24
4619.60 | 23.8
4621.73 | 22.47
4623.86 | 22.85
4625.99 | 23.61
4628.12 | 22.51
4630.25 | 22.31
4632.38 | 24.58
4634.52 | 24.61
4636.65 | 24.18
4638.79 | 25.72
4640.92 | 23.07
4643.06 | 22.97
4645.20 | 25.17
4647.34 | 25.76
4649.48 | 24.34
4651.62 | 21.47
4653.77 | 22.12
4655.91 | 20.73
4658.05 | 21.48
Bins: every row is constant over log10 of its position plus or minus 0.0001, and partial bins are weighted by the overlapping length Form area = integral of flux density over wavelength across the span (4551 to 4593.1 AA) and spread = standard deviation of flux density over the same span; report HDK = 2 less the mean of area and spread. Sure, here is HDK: -492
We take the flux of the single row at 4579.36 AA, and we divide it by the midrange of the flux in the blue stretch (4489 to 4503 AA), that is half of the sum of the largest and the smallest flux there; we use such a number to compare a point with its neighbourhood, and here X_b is 1.14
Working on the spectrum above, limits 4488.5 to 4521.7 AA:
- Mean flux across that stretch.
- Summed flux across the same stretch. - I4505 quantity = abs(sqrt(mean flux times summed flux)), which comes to 86.9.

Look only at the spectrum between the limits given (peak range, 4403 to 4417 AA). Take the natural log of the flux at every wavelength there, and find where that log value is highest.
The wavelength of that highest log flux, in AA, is 4415.75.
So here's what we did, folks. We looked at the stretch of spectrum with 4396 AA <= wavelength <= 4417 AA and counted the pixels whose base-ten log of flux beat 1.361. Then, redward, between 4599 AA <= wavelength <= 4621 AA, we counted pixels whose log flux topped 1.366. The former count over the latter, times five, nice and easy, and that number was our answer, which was 9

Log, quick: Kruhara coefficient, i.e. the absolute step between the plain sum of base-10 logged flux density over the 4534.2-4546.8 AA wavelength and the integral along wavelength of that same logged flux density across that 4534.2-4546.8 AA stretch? 8.9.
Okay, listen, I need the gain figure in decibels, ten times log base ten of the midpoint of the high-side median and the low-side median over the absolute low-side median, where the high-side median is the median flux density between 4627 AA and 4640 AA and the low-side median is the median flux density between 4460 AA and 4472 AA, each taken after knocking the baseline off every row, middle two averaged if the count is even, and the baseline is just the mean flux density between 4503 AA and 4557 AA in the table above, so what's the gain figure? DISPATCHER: 2.9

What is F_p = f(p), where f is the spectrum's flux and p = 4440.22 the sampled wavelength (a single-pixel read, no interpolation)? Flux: 23.3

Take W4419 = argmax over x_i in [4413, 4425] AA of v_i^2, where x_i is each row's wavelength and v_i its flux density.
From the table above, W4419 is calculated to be 4415.75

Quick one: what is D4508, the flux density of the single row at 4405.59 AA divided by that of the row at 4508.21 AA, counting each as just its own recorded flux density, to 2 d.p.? 1.07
